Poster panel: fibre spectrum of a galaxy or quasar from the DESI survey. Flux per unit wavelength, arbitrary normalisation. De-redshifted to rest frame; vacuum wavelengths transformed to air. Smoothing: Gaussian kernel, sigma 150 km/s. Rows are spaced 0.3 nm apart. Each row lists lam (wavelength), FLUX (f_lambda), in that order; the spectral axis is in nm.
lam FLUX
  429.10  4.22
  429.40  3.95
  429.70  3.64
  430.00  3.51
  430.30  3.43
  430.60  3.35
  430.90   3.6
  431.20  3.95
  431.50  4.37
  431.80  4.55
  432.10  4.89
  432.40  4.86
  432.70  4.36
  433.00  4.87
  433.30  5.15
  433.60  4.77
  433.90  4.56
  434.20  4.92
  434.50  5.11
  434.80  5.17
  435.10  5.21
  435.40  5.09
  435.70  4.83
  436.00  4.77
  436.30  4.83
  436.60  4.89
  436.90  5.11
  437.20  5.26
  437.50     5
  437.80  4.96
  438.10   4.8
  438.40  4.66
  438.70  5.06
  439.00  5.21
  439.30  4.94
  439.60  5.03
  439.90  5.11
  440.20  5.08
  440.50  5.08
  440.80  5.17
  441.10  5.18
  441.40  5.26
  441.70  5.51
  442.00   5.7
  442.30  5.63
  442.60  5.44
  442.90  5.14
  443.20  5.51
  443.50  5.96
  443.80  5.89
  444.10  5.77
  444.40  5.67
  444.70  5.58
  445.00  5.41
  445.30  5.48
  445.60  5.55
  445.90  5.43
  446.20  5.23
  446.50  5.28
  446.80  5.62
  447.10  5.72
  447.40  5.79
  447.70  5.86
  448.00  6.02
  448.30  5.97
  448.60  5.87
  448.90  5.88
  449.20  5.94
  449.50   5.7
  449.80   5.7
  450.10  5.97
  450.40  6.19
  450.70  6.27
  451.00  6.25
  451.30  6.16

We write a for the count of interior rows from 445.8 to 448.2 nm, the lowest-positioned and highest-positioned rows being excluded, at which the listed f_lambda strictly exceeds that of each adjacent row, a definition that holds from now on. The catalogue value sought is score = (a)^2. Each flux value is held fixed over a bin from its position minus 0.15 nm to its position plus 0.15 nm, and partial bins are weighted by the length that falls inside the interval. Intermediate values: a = 0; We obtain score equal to 0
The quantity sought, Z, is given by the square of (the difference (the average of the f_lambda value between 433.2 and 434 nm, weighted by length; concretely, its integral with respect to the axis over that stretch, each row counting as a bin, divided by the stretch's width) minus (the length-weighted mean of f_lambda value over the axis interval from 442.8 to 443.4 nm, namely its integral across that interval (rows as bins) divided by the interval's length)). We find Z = 0.3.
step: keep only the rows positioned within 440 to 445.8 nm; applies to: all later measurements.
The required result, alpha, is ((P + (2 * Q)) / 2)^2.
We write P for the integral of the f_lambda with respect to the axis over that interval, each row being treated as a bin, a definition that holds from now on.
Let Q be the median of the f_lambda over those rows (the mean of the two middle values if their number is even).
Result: 457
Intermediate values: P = 32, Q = 5.5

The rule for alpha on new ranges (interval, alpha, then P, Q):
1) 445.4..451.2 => 515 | 34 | 5.9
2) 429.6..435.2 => 288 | 25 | 4.6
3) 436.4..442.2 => 396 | 30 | 5.1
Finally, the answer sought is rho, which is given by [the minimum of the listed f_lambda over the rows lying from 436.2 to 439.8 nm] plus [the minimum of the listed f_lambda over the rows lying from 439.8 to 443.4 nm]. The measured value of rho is 9.7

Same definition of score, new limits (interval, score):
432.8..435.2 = 1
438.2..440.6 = 4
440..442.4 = 1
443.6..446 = 1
